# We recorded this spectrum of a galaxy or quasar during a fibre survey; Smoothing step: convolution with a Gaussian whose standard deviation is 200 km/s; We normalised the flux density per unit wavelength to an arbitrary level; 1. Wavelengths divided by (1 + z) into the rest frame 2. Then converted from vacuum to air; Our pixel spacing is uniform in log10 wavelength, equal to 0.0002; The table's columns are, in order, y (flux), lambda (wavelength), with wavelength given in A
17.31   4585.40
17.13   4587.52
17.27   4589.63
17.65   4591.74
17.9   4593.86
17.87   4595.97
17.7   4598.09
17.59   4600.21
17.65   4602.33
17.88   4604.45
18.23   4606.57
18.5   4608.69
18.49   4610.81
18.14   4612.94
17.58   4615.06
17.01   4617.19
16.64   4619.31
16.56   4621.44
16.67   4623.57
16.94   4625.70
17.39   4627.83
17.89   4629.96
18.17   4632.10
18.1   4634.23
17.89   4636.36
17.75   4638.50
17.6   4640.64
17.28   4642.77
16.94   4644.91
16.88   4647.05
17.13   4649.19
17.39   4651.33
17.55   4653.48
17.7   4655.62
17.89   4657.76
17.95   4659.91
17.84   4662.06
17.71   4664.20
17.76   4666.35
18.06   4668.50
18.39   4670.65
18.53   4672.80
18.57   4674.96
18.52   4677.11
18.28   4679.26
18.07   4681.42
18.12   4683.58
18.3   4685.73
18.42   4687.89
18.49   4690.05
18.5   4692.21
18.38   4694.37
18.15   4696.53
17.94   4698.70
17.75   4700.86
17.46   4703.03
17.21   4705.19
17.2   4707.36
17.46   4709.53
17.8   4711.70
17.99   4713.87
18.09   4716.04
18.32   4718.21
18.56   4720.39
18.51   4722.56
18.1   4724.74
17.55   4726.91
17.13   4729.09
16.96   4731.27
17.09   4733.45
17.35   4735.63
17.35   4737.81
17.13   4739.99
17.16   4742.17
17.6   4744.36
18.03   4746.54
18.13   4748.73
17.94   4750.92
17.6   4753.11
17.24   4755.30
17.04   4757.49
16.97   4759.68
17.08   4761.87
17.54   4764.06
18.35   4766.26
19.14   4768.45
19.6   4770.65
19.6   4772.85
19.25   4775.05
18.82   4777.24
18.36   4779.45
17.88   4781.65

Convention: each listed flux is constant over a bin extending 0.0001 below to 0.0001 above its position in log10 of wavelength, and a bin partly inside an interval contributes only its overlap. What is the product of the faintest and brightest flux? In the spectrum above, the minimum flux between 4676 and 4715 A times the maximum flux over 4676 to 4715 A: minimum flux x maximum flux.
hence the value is 319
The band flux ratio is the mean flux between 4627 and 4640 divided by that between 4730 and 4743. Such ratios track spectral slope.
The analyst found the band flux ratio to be 1.04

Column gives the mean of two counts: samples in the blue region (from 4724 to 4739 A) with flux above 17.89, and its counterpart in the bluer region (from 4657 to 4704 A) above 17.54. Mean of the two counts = 11.0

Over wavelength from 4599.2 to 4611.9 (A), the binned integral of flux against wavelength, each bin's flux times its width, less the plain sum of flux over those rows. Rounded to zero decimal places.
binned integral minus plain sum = 121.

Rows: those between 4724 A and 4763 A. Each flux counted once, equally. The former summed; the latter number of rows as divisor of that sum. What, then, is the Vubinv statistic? 17.4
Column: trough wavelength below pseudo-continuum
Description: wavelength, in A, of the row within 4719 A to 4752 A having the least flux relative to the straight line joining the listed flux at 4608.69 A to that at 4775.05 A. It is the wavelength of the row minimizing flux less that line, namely 4731.27 A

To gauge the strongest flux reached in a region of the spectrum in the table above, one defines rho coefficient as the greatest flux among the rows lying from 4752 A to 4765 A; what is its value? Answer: 17.6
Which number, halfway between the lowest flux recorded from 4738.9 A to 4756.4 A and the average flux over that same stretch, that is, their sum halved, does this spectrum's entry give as 17.4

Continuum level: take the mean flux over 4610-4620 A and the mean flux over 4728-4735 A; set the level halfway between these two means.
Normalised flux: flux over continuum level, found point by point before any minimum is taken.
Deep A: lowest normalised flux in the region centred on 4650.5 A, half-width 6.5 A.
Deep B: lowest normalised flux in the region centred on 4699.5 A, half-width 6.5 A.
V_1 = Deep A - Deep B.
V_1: -0.019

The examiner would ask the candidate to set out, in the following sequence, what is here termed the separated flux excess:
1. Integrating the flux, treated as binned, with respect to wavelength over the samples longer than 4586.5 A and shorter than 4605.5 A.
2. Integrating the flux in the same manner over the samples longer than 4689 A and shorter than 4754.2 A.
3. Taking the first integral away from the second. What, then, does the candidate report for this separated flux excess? 823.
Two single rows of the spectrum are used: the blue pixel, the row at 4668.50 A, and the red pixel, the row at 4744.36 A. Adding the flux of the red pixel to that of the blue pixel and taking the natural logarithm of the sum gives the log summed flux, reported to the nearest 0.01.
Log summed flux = 3.57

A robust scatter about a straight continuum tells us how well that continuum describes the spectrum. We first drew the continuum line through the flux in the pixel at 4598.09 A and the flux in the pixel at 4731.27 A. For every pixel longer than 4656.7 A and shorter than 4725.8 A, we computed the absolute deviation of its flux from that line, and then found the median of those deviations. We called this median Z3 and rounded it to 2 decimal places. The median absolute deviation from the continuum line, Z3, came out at 0.97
